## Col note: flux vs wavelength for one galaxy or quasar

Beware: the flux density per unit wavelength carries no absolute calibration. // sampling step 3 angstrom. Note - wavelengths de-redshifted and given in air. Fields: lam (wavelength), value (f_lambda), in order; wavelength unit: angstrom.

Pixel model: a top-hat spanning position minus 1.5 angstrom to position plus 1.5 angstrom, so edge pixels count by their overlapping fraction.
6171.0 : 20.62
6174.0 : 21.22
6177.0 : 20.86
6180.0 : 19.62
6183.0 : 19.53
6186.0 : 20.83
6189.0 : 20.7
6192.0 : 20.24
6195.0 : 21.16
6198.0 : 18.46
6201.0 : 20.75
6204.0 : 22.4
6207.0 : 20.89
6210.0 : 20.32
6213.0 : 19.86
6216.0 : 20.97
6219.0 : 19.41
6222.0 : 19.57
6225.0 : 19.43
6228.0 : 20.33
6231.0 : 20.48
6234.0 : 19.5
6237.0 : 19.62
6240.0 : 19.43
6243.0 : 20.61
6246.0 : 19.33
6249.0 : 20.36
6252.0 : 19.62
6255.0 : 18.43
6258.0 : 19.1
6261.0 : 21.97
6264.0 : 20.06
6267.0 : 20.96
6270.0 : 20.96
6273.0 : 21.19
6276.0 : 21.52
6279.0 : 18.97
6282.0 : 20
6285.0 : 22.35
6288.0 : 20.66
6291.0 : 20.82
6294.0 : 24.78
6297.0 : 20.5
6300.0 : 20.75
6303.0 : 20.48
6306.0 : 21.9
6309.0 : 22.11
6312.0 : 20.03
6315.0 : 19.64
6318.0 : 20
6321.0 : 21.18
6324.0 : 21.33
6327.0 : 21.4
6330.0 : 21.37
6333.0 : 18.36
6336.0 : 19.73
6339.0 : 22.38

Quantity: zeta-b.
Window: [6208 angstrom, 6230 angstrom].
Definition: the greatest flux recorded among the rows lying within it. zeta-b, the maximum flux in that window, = 20.97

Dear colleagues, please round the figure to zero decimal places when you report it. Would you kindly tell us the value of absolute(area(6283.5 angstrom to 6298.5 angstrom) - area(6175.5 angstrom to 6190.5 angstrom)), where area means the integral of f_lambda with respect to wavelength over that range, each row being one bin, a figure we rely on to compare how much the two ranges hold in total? 23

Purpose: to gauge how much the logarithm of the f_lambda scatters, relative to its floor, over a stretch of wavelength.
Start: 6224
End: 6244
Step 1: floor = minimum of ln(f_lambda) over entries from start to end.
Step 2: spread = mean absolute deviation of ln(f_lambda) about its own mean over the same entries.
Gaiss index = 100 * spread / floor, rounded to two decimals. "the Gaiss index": 0.81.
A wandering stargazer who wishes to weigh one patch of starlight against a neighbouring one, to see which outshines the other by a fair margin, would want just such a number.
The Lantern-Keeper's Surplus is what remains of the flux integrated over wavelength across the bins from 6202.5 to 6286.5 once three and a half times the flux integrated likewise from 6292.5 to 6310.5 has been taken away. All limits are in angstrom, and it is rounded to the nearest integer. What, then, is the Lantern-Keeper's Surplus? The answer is 332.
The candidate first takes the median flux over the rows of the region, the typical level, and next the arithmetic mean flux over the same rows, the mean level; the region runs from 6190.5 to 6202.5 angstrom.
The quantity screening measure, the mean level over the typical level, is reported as 0.98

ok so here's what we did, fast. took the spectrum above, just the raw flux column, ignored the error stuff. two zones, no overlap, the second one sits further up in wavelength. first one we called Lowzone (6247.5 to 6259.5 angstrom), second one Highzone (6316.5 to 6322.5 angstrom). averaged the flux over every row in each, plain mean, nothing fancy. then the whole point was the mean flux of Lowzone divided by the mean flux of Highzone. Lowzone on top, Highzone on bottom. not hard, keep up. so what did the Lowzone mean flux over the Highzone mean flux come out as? 0.94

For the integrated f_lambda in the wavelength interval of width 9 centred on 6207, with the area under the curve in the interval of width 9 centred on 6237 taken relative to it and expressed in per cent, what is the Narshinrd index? 92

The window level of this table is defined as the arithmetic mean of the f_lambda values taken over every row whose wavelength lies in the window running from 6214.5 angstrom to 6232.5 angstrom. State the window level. 20.0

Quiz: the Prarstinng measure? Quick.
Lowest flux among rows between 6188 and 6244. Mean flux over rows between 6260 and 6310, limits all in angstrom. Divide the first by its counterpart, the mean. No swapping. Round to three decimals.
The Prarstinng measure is 0.872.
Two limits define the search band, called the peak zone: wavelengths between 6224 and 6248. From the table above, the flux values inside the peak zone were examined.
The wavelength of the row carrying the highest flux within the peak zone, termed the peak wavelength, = 6243.0 angstrom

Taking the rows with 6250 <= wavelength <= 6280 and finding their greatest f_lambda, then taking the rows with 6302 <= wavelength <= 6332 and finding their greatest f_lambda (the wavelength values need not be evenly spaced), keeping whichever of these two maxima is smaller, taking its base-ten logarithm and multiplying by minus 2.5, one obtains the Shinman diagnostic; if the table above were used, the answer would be -3.35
